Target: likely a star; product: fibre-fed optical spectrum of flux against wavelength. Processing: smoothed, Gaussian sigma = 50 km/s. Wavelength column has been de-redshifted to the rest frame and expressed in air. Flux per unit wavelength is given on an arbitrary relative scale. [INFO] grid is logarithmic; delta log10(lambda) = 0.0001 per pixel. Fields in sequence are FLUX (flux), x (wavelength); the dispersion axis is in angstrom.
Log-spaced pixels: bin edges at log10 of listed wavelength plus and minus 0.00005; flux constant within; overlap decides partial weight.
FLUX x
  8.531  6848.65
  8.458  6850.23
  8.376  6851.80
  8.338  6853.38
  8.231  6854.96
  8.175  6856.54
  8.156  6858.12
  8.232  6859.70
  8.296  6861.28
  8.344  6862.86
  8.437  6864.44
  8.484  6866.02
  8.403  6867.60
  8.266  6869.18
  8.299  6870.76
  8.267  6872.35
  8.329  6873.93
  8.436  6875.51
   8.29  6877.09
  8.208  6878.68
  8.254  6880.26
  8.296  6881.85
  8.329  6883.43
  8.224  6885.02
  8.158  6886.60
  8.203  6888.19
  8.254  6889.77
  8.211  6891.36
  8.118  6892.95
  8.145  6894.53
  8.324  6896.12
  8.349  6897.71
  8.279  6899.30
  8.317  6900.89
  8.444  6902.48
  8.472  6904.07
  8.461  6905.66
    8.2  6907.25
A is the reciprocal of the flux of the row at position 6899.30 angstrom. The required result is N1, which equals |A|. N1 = 0.1208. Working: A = 0.121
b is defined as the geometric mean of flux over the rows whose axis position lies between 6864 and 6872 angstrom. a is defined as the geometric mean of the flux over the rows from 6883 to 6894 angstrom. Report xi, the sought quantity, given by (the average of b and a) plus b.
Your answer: 16.7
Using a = 8.21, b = 8.38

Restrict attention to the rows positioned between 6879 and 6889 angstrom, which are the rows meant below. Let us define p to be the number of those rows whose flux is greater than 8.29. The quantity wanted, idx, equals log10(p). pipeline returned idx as 0.30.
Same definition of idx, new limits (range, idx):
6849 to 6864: 0.70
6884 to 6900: 0.30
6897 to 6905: 0.60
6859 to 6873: 0.78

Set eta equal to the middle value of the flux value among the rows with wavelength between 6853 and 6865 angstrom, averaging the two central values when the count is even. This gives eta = 8.26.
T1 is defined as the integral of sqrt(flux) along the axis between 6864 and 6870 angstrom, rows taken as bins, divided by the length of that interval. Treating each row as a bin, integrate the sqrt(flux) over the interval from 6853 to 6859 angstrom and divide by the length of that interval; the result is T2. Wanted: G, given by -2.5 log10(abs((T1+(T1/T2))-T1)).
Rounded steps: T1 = 2.90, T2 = 2.86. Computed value -0.013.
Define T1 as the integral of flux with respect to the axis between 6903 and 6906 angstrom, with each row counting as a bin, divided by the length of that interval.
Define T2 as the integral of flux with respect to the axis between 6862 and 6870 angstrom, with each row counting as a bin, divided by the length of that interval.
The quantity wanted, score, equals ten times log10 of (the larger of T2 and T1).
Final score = 9.28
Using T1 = 8.46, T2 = 8.39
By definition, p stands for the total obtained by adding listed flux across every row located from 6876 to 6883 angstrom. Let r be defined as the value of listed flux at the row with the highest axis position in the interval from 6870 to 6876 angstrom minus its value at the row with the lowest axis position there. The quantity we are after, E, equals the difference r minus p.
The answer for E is -32.9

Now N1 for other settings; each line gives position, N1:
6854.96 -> 0.1215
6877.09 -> 0.1206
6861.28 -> 0.1205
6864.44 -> 0.1185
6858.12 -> 0.1226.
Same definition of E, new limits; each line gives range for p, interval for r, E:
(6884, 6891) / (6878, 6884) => -32.7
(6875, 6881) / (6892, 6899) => -33.0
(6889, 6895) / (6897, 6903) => -32.6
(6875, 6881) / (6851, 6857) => -33.4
